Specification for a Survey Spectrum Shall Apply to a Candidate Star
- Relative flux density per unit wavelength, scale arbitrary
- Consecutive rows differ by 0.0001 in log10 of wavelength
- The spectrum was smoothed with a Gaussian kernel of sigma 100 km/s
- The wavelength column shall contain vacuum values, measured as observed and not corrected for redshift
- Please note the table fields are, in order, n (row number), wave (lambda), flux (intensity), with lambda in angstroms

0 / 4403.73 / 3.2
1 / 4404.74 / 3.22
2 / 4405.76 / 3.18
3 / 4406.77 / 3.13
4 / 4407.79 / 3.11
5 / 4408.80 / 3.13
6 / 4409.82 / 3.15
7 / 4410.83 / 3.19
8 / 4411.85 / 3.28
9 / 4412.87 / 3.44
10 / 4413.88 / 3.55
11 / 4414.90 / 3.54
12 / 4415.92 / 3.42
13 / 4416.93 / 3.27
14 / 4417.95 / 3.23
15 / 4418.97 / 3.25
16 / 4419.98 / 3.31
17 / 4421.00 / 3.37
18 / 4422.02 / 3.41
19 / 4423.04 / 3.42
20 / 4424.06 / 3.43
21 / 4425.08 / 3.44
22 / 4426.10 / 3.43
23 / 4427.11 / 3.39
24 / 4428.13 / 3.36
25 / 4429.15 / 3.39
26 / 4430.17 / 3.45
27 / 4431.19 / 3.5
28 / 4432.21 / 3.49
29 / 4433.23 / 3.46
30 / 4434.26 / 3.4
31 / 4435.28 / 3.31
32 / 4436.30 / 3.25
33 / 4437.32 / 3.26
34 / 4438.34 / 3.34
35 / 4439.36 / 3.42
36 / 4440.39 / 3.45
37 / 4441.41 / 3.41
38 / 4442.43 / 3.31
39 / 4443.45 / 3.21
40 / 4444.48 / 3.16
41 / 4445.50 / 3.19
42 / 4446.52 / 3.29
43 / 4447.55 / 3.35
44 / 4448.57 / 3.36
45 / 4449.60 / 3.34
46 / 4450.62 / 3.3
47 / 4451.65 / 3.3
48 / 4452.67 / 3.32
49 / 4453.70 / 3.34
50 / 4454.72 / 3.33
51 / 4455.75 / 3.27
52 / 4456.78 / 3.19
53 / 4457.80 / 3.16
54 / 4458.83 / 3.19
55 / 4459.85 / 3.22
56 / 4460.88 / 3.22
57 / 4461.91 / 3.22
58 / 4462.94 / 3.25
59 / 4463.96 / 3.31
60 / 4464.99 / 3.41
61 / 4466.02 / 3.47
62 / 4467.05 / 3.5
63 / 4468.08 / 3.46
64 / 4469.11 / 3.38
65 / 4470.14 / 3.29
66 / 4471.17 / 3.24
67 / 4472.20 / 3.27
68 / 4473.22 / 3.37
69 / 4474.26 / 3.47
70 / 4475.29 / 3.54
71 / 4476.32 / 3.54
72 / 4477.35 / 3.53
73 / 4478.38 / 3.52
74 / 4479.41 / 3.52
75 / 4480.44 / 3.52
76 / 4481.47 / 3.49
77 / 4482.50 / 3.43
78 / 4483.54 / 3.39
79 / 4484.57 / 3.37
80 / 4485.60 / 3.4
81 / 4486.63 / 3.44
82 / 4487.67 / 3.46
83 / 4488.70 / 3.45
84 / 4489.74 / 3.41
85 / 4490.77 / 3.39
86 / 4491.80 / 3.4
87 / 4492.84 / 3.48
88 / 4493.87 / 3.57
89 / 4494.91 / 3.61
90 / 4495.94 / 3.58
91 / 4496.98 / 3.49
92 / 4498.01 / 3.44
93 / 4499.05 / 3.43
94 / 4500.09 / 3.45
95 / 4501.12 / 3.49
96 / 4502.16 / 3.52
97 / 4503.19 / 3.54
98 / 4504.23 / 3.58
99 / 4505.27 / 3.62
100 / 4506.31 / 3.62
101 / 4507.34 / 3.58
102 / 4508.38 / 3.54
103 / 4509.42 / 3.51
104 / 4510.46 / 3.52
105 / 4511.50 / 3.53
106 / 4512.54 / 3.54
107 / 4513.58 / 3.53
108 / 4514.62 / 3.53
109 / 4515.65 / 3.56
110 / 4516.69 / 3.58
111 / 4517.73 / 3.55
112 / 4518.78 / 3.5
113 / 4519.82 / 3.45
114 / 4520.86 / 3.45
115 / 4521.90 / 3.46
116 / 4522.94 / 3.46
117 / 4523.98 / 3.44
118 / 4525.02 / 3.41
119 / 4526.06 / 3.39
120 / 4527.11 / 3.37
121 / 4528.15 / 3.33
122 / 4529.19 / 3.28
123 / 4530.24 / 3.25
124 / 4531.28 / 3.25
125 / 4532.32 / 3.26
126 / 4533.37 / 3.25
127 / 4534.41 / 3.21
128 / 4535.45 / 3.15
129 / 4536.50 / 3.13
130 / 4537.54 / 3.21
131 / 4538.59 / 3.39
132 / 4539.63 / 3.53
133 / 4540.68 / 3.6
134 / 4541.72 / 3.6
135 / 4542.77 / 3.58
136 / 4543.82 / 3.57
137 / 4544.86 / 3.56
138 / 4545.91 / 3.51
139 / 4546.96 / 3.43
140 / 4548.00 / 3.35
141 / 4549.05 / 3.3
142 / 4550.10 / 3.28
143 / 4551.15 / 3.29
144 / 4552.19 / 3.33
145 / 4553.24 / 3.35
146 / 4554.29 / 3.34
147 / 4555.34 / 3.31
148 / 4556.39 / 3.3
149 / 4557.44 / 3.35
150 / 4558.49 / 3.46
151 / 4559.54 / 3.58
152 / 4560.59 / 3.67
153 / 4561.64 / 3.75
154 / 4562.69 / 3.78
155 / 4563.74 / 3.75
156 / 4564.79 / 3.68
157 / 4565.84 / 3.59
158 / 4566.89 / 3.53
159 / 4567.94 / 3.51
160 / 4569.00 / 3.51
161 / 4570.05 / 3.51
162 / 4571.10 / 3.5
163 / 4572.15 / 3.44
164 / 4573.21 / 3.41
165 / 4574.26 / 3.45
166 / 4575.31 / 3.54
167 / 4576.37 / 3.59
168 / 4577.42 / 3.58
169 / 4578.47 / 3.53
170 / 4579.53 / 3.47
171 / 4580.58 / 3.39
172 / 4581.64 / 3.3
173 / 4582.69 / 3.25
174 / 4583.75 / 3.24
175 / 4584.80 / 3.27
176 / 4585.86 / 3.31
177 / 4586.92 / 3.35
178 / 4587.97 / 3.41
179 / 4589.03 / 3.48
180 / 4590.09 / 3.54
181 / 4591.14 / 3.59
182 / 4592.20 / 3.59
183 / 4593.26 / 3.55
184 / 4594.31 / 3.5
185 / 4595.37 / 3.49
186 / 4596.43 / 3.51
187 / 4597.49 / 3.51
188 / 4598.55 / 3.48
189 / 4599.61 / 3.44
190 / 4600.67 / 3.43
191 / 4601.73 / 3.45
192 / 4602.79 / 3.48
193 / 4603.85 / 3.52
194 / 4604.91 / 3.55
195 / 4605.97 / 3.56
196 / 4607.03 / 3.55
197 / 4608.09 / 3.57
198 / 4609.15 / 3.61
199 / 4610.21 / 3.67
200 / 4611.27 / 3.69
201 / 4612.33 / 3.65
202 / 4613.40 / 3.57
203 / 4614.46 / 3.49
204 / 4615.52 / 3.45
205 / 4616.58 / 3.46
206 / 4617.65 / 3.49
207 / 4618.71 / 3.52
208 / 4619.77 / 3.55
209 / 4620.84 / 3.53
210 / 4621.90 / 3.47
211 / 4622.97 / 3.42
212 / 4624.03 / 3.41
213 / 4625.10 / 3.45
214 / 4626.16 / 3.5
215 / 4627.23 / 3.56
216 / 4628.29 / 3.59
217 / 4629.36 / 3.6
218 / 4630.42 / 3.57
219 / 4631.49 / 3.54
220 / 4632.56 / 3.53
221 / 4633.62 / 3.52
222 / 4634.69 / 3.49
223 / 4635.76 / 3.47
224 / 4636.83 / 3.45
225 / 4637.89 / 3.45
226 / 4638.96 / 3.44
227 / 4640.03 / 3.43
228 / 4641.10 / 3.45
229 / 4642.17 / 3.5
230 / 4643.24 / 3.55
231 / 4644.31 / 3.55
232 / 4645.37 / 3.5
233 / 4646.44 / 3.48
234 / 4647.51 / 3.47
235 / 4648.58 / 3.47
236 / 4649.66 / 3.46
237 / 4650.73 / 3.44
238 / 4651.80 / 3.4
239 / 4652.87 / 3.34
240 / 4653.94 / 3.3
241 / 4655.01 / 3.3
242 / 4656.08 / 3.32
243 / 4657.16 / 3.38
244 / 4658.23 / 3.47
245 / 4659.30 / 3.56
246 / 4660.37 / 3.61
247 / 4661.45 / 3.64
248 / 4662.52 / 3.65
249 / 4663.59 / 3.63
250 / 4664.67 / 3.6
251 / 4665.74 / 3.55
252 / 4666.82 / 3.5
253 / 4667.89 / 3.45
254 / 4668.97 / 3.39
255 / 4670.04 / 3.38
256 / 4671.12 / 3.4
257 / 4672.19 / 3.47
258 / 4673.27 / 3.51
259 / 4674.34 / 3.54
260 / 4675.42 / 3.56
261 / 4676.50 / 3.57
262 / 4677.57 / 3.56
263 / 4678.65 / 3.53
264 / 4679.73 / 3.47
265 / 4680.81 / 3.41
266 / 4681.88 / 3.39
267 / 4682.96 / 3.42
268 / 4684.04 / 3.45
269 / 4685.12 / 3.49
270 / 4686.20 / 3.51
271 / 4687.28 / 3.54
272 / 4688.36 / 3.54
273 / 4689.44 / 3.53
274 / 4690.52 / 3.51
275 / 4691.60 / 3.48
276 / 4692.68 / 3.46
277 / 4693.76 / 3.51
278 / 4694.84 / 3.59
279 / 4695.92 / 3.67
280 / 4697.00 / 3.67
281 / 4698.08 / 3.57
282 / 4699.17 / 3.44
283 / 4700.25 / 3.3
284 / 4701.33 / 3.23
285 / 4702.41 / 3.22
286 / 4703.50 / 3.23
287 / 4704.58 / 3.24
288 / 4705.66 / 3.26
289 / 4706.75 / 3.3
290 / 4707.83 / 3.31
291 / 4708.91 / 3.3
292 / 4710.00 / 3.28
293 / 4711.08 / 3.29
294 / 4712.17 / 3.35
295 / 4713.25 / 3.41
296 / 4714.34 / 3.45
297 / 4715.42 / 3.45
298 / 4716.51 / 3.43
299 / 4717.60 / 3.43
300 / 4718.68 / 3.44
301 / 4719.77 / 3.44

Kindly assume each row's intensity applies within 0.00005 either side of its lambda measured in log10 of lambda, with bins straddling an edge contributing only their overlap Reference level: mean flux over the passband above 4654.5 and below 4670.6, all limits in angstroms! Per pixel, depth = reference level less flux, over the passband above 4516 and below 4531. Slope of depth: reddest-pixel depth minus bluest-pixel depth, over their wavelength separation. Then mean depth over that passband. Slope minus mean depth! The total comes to -0.05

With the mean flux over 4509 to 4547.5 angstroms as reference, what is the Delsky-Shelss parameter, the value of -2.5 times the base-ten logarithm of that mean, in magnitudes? -1.34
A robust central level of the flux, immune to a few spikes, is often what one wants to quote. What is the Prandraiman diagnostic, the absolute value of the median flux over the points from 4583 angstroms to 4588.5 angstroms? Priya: 3.31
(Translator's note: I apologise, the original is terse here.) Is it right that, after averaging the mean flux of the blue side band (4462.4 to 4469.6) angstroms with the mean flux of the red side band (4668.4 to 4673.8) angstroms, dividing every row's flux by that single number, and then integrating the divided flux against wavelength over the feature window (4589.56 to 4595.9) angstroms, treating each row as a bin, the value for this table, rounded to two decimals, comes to 6.59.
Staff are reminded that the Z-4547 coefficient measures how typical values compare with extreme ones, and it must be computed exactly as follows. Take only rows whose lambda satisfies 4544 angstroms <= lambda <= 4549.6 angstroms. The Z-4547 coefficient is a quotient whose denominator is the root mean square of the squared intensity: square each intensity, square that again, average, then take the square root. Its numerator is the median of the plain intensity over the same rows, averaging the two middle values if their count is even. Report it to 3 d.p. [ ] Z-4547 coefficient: 0.291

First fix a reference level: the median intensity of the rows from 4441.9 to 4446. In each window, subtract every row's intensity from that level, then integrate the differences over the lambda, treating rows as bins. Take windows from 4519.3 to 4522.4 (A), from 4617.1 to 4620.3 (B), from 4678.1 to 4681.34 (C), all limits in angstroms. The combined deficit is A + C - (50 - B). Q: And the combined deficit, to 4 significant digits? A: -52.68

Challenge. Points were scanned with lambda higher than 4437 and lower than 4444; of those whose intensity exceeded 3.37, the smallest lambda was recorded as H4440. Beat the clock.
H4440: 4439.36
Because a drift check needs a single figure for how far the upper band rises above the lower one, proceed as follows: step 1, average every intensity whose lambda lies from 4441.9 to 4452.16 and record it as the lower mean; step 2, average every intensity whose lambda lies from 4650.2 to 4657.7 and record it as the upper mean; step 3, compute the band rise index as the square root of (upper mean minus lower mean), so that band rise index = 0.271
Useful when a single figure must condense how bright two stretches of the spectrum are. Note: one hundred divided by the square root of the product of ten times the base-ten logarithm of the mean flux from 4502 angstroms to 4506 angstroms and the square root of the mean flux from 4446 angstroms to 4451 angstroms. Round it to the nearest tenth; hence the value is 31.5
